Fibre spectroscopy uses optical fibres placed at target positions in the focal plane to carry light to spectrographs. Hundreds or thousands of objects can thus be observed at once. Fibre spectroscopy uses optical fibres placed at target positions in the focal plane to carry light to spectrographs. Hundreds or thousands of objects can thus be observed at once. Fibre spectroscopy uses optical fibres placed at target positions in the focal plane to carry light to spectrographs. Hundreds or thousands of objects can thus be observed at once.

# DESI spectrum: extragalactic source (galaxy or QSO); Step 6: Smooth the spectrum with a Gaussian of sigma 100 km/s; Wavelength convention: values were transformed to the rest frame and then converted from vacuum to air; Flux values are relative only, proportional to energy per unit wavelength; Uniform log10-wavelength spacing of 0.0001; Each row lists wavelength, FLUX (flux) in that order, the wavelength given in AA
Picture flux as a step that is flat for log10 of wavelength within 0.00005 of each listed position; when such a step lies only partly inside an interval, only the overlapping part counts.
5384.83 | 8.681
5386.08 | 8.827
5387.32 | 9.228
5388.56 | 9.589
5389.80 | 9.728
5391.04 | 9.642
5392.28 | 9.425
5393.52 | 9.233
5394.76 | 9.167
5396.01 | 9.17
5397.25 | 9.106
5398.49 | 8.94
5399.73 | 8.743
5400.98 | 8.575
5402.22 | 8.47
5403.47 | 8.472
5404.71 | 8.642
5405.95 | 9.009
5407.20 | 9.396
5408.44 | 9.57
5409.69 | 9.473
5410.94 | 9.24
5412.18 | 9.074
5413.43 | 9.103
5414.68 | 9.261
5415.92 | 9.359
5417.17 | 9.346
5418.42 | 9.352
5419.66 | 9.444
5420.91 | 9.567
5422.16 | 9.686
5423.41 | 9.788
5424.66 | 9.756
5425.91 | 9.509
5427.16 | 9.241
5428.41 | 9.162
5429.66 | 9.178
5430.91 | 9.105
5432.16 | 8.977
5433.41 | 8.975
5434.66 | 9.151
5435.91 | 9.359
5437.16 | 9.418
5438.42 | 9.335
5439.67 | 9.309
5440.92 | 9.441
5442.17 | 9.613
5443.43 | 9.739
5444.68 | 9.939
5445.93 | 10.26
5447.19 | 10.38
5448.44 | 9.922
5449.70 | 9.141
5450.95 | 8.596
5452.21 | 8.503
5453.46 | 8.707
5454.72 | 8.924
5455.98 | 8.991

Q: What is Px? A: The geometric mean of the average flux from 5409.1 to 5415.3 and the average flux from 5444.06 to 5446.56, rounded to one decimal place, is 9.7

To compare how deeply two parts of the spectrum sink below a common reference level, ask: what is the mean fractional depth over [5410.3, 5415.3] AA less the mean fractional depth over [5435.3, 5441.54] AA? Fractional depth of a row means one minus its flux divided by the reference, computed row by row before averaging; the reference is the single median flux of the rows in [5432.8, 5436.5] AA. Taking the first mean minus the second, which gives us 0.022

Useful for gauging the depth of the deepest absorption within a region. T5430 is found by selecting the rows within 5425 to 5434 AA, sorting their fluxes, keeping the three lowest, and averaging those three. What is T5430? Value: 9.0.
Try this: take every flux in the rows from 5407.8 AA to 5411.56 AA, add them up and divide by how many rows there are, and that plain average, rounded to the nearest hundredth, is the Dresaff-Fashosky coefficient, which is 9.43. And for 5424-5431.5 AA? 9.33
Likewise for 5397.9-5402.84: 8.68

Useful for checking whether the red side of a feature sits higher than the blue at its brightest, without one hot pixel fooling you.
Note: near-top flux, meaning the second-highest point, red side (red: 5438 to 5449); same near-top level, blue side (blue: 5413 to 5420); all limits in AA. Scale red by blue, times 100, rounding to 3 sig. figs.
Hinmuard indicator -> 110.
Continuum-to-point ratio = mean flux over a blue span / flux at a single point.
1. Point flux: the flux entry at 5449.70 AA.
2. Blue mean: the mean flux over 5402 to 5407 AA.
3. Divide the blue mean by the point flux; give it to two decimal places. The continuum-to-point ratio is 0.95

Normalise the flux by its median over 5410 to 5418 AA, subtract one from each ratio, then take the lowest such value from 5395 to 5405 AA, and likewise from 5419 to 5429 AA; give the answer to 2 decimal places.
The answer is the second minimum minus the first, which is 0.07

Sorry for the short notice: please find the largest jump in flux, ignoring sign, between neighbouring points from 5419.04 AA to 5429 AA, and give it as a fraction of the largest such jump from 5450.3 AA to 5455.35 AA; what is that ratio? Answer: 1.24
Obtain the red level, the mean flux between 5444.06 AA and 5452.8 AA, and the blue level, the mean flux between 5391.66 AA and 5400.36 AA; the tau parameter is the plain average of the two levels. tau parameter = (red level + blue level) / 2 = 9.32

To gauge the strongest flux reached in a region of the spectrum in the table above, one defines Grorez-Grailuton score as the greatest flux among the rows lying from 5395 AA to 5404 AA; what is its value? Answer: 9.17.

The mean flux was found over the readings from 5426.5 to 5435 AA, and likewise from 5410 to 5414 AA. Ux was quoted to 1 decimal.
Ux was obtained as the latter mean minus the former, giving 0.0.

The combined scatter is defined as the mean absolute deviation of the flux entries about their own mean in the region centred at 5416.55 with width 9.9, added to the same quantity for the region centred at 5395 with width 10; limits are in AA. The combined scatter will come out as 0.3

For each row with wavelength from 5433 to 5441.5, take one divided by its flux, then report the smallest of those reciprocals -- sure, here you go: 0.106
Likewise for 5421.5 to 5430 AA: 0.102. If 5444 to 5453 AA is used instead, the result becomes 0.096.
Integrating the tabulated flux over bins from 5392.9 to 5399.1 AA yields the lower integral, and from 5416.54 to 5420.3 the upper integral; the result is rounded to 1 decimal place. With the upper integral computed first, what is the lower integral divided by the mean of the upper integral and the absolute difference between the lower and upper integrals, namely 2.0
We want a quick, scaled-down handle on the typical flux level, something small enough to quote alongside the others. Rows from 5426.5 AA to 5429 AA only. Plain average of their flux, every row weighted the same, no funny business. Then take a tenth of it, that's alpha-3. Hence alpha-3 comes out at 0.920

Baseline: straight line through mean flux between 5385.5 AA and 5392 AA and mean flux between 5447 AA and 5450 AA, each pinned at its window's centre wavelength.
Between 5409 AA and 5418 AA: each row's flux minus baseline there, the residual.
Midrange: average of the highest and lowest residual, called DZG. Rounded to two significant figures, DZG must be -0.28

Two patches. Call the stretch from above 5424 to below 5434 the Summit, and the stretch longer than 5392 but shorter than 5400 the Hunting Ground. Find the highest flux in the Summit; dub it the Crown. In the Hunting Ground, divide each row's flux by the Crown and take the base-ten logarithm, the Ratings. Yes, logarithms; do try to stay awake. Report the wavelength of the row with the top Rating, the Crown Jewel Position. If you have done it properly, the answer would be 5392.28 AA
